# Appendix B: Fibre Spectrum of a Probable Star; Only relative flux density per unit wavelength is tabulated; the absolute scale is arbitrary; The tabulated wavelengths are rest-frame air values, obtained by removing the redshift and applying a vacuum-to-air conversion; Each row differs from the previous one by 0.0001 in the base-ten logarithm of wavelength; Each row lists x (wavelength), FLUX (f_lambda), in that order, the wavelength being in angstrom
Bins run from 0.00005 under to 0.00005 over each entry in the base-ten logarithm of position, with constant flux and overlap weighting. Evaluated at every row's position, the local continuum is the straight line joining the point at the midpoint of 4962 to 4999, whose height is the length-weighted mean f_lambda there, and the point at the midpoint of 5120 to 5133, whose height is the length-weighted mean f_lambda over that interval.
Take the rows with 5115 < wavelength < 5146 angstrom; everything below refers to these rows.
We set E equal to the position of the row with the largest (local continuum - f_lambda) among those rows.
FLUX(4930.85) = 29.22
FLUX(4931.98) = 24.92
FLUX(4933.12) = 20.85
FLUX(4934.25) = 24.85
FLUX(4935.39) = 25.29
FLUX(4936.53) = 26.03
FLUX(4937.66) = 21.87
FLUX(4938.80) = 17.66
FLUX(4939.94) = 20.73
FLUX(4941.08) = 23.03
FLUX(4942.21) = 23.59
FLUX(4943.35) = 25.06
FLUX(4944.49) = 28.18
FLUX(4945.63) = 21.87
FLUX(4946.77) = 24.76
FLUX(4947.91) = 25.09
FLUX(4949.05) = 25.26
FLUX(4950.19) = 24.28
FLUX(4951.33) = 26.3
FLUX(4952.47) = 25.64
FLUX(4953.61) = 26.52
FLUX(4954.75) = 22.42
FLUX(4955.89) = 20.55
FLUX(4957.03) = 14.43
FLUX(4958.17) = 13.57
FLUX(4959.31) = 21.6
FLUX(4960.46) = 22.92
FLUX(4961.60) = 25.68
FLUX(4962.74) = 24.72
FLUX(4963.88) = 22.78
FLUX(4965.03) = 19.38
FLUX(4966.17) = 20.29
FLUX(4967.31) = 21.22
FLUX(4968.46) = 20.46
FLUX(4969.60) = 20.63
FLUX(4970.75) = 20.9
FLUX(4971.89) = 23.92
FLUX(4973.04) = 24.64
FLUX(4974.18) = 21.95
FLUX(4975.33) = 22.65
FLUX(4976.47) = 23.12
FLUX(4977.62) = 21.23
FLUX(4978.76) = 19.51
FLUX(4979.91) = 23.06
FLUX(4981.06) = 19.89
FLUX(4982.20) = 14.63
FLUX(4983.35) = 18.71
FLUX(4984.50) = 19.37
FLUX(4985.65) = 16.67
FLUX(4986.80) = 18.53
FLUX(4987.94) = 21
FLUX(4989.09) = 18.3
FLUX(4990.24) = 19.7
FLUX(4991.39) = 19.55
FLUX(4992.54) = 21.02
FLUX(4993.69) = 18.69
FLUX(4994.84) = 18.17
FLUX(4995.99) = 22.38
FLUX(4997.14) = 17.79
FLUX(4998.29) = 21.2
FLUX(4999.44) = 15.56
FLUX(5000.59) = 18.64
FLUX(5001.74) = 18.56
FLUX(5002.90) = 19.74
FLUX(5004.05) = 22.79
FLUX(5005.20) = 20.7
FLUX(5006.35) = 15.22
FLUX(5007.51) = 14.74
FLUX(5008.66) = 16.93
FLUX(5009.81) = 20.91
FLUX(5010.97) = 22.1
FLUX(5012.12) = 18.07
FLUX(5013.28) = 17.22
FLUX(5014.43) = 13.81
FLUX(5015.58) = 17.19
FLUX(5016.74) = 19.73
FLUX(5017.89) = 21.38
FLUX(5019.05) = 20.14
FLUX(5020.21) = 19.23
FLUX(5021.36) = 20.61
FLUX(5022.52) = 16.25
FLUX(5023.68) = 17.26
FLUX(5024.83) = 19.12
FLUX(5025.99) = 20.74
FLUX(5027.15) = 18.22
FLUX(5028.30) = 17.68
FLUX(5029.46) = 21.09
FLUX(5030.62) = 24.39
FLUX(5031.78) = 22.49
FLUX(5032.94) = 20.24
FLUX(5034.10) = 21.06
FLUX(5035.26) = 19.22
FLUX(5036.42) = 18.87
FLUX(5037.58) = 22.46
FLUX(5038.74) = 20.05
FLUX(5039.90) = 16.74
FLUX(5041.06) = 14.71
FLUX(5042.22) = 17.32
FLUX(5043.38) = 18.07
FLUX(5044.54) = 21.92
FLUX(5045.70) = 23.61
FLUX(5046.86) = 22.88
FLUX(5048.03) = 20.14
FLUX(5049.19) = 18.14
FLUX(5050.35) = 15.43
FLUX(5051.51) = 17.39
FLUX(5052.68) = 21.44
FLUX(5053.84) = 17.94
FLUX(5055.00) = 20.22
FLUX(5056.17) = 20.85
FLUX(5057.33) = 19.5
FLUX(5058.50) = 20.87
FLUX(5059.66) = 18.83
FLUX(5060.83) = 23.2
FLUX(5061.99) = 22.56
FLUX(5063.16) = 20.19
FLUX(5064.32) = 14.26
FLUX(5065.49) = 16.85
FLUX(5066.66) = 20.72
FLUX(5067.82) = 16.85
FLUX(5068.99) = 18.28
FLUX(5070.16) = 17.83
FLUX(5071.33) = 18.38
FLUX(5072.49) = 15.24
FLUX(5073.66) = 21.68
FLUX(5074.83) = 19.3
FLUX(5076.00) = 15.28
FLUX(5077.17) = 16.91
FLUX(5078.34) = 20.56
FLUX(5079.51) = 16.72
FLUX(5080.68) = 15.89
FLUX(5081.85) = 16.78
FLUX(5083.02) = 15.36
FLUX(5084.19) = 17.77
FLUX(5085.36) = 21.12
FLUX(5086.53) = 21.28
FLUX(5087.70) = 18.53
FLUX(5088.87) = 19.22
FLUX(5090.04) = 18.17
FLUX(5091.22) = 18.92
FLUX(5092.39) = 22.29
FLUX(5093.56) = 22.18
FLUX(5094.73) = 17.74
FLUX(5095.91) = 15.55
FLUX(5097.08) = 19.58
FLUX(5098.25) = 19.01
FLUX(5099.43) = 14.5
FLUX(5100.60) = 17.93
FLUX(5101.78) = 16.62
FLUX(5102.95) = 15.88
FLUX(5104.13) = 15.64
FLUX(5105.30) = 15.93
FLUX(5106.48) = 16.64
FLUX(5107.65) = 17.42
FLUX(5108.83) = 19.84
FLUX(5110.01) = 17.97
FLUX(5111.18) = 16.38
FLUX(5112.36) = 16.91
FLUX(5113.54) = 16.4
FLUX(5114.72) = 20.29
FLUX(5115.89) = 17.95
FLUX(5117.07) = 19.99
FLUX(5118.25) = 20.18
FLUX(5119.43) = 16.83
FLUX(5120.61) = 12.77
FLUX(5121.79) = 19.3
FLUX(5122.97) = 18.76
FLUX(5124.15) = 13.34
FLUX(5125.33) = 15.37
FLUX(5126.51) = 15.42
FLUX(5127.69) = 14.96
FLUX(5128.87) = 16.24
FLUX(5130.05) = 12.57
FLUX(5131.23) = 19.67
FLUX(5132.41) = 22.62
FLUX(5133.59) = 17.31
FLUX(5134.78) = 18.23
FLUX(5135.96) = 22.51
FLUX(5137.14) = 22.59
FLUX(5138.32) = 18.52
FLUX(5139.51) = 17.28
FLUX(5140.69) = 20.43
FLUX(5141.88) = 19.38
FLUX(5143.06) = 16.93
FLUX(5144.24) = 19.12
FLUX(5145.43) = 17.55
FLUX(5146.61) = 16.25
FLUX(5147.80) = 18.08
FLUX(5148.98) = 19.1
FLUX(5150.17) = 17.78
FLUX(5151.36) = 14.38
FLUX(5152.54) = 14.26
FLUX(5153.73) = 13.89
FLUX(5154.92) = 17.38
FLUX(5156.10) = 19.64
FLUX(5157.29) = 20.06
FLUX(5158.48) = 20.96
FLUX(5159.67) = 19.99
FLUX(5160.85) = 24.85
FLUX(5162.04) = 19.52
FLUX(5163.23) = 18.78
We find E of 5120.61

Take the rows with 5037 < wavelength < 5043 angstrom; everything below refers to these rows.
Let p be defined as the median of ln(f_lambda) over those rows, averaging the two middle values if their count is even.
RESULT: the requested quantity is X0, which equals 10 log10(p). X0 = 4.55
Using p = 2.85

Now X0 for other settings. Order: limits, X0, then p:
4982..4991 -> 4.66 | 2.92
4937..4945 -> 4.96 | 3.14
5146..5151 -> 4.60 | 2.89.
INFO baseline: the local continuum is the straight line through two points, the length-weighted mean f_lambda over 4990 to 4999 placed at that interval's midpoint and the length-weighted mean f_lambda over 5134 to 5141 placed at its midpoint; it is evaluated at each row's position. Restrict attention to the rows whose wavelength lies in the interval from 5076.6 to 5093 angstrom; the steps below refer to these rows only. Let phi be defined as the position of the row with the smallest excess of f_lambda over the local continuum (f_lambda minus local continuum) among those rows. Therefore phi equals 5083.02 angstrom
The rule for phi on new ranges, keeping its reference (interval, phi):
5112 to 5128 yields 5120.61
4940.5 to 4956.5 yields 4955.89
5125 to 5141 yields 5130.05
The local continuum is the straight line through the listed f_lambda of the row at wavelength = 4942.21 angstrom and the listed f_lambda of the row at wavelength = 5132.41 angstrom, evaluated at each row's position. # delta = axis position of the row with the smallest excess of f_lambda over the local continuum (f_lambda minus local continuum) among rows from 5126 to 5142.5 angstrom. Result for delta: 5130.05 angstrom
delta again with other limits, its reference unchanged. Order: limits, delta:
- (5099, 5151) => 5130.05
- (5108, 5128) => 5120.61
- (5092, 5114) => 5099.43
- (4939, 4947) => 4939.94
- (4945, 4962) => 4958.17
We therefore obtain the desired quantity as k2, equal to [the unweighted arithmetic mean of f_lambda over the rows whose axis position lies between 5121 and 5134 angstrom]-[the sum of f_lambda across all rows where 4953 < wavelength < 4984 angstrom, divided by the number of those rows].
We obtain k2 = -4.3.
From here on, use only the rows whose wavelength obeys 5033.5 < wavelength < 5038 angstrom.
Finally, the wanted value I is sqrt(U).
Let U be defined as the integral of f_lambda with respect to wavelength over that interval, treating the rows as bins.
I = 9.6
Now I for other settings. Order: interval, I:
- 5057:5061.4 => 9.5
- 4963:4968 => 10.3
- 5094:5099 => 9.5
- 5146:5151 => 9.4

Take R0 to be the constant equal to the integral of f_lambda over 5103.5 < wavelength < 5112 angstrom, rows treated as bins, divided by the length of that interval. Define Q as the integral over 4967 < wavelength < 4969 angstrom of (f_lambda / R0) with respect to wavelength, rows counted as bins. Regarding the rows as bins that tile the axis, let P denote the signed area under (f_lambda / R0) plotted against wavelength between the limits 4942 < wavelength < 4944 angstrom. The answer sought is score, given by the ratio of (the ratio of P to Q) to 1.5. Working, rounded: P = 2.87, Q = 2.4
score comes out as 0.79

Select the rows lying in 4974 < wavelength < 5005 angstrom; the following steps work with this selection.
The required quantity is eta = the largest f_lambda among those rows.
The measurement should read 23.12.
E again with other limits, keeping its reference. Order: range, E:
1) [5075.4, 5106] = 5099.43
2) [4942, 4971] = 4958.17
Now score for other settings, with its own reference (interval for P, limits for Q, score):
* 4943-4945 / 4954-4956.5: 0.66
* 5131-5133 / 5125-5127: 0.93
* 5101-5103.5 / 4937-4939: 0.67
